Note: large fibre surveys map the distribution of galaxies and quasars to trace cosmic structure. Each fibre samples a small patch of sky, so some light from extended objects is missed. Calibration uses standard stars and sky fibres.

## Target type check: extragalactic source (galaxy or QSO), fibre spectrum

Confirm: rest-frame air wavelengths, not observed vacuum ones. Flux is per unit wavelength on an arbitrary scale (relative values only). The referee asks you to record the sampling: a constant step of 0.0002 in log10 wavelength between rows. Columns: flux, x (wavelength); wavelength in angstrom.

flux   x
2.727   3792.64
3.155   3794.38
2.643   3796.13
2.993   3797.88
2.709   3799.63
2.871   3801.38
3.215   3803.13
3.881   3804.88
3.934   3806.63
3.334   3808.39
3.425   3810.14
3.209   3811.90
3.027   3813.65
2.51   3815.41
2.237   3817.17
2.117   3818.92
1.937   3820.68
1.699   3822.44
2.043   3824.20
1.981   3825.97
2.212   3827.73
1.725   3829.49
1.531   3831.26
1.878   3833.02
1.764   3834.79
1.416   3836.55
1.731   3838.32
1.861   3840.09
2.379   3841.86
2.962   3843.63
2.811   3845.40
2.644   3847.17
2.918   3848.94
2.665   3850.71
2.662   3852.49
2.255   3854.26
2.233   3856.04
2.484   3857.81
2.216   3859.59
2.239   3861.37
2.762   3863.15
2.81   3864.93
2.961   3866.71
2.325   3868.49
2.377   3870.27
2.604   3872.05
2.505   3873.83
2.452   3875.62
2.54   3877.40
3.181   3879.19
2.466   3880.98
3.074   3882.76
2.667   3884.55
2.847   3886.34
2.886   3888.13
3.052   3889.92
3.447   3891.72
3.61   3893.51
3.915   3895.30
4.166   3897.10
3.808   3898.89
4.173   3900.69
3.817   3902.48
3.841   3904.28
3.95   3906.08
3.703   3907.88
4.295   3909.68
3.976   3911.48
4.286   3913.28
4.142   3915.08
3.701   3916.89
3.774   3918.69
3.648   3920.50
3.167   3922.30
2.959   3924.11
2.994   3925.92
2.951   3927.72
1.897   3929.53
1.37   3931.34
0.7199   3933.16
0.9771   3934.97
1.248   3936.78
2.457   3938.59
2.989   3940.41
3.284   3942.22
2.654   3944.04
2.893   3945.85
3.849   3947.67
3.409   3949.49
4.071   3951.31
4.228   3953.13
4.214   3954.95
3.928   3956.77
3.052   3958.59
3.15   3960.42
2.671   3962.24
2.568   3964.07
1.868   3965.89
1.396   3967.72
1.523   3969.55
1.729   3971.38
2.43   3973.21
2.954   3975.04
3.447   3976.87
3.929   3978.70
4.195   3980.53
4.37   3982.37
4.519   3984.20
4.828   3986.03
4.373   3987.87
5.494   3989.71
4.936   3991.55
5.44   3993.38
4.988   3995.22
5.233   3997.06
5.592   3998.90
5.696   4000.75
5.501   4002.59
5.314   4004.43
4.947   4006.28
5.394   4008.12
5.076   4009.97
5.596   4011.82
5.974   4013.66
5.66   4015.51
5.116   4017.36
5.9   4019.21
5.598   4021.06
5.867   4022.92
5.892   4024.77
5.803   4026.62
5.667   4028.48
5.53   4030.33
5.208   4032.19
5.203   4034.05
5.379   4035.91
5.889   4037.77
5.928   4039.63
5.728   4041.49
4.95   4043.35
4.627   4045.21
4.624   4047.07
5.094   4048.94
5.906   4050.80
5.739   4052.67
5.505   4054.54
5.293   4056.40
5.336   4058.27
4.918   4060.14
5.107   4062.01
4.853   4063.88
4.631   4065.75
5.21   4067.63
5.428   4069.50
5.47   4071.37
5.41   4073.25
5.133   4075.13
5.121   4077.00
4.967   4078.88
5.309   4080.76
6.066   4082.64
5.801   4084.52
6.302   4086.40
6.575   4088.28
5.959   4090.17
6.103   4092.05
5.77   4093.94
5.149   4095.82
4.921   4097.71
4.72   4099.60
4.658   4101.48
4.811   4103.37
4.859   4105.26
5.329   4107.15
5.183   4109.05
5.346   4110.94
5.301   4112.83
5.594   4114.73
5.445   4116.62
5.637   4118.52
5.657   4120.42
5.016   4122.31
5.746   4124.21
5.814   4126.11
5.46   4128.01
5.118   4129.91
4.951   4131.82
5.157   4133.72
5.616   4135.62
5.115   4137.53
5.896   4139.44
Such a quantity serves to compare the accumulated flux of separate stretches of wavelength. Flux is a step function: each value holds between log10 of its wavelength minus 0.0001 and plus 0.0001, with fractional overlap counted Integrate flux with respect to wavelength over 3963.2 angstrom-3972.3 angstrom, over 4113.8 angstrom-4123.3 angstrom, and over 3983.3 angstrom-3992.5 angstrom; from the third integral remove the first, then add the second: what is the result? 80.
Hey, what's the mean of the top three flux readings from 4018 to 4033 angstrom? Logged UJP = 5.9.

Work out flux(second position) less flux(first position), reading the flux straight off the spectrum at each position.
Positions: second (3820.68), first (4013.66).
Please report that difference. -4.0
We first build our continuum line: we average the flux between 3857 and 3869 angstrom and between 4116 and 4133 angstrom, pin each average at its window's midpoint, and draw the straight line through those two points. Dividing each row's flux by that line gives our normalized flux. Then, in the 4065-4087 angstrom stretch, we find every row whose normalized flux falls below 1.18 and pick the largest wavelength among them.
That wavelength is 4084.52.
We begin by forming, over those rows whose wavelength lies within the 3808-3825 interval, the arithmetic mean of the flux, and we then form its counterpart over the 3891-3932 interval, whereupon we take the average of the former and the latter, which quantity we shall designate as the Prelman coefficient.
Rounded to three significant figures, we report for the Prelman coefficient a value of 3.05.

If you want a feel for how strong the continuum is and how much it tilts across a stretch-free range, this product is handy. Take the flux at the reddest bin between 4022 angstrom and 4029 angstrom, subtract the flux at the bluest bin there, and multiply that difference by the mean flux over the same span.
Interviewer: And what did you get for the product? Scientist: -1.2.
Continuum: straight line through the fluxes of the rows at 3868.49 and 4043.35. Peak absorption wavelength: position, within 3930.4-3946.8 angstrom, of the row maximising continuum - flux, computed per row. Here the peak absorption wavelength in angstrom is 3933.16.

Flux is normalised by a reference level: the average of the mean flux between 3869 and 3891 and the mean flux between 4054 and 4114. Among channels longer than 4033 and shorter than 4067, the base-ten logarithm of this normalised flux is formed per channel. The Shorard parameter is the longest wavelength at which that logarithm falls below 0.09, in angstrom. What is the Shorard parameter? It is 4065.75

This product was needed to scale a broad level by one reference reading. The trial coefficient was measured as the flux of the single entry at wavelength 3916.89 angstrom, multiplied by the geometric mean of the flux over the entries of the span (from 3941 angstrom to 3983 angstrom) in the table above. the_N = 11.0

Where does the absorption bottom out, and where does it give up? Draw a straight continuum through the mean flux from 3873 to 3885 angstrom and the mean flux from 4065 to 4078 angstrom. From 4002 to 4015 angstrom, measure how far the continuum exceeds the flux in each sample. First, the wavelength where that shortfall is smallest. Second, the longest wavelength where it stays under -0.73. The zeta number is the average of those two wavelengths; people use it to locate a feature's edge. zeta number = 4013.7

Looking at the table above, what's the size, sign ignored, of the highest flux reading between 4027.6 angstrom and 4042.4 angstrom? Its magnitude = 5.9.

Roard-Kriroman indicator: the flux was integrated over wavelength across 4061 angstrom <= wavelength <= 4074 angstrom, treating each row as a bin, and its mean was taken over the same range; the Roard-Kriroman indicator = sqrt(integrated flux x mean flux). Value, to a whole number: 19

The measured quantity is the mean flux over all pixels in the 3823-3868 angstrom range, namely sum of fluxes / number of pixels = 2.3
